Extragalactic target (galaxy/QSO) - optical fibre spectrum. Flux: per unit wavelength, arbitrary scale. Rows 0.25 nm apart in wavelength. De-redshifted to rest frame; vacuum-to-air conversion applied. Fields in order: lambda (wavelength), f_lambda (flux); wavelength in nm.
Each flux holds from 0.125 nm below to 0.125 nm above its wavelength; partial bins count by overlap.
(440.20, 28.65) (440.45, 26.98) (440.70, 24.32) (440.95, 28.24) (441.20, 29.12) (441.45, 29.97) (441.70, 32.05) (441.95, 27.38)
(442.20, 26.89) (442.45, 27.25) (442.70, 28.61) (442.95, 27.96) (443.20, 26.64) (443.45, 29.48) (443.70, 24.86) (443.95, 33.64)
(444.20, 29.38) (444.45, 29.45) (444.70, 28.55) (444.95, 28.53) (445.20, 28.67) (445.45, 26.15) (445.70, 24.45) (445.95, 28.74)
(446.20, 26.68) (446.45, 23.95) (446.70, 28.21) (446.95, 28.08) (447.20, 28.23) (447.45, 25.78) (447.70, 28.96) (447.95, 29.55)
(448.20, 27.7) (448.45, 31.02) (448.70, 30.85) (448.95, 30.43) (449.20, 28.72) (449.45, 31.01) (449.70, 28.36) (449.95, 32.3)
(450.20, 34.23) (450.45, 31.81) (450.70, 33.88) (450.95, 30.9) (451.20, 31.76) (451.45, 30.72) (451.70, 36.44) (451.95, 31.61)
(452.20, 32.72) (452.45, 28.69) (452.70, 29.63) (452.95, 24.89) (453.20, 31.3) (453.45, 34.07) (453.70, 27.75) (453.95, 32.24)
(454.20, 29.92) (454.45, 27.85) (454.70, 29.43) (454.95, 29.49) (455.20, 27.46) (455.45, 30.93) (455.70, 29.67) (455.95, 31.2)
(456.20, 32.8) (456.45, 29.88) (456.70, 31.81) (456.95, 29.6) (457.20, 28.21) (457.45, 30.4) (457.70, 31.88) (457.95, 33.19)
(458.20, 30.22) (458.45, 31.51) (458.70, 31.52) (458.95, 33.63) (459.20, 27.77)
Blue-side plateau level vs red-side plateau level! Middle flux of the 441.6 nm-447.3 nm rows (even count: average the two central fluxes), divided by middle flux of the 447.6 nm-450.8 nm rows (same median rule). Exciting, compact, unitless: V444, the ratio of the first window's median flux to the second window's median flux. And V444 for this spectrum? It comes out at 0.91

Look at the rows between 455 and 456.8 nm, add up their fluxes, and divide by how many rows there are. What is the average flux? 30.5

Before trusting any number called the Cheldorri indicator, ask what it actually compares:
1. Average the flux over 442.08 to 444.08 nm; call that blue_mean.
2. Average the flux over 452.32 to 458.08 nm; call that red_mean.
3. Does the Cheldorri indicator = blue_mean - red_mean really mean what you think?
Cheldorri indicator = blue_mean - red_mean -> -1.93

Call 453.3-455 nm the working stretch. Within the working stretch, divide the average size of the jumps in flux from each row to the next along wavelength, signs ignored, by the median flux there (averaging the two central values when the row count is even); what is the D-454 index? 0.10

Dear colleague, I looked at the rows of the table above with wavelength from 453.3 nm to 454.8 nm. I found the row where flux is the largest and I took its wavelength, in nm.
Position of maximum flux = 453.45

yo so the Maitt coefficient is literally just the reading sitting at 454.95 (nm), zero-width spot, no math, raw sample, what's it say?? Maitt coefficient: 29.49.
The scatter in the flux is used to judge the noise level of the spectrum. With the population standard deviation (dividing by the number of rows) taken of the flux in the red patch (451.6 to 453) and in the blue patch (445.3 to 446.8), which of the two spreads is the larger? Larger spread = 3.58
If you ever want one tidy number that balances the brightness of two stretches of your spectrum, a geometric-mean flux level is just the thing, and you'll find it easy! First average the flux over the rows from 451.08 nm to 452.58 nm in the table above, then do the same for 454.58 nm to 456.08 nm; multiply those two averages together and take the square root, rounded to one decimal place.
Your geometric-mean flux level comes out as 30.8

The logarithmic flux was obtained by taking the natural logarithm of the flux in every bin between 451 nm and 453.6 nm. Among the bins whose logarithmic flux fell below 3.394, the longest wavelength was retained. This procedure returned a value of 452.95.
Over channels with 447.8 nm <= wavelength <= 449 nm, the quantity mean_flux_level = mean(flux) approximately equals 29.9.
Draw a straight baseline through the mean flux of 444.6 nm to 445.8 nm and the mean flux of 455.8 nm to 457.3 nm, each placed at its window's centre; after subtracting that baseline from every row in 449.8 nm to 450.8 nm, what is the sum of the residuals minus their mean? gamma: 13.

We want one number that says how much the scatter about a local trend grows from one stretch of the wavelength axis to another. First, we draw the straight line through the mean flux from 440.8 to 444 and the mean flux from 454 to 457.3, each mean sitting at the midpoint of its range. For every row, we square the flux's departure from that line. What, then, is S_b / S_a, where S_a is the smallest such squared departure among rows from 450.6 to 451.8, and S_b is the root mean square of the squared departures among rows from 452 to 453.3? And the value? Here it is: 7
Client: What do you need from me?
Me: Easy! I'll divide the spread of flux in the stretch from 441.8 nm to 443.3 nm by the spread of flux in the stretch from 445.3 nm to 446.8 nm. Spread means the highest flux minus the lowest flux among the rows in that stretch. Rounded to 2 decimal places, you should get 0.41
